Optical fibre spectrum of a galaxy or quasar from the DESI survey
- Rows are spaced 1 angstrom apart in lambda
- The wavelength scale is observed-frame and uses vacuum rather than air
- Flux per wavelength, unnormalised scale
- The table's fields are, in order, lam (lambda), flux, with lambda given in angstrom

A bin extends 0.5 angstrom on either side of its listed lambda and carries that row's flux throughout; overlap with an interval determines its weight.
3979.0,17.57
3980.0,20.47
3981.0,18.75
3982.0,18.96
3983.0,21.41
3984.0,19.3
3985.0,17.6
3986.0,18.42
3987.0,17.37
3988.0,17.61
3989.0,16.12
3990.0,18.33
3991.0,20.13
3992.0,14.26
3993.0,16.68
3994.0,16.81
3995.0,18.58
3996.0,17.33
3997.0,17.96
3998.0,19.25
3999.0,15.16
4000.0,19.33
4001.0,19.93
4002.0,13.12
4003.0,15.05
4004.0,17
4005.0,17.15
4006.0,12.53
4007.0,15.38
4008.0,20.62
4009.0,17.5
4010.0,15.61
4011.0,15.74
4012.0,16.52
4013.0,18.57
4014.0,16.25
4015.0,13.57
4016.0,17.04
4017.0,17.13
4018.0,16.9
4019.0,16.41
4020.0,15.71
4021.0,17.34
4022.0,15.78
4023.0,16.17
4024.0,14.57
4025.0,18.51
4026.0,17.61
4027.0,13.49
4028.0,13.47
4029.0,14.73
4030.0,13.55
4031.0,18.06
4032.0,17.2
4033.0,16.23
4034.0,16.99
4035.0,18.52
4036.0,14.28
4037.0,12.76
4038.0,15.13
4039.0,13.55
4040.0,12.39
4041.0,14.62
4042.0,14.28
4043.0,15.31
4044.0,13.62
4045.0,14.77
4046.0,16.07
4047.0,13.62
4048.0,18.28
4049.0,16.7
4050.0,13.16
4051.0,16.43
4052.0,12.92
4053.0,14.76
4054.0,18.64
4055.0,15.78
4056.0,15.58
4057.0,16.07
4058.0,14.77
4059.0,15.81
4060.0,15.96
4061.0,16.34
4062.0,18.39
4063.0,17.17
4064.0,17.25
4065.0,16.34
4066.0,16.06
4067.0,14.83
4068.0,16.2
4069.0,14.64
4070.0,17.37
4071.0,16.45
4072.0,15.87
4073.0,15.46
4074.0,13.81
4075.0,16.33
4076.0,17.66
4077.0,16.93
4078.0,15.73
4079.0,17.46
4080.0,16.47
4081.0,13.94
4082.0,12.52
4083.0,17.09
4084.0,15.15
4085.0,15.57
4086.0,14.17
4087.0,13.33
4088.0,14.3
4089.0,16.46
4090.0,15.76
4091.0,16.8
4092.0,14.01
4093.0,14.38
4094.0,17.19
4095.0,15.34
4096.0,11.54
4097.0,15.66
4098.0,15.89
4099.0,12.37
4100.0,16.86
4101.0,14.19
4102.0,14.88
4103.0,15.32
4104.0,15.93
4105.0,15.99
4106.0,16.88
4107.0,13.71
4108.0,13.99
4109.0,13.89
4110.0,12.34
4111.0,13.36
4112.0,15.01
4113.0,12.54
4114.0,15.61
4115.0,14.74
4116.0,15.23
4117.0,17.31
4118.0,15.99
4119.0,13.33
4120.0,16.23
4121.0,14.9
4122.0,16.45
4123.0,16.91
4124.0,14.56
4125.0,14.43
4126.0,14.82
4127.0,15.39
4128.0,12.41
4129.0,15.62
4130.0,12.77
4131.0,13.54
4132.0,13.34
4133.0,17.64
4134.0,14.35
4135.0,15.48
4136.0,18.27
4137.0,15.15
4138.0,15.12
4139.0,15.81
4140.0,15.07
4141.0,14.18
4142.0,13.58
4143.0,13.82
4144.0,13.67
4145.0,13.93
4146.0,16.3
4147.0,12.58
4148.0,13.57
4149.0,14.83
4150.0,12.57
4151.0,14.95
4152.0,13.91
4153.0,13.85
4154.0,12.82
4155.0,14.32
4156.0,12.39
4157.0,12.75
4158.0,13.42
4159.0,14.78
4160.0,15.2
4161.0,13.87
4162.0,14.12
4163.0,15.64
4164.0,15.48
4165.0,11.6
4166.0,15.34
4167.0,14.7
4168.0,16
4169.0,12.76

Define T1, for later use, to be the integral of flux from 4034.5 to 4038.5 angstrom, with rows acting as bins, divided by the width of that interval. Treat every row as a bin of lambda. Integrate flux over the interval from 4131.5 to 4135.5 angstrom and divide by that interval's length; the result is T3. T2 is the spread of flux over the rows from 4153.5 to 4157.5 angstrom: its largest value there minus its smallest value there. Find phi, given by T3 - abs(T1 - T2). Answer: 2.0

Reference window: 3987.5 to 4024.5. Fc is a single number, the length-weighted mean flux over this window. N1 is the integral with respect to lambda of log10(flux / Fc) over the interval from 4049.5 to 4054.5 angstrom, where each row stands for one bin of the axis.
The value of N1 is -0.23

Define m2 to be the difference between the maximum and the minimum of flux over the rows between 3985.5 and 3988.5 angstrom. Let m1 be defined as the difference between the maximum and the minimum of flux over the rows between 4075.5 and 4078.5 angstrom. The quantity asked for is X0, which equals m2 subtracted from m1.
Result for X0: 0.9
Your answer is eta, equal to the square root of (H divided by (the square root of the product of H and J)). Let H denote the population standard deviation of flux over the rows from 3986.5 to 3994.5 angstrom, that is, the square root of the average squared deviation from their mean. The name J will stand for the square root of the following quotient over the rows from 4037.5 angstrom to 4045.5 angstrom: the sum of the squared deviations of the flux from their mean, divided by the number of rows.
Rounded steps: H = 1.59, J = 0.91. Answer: 1.15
